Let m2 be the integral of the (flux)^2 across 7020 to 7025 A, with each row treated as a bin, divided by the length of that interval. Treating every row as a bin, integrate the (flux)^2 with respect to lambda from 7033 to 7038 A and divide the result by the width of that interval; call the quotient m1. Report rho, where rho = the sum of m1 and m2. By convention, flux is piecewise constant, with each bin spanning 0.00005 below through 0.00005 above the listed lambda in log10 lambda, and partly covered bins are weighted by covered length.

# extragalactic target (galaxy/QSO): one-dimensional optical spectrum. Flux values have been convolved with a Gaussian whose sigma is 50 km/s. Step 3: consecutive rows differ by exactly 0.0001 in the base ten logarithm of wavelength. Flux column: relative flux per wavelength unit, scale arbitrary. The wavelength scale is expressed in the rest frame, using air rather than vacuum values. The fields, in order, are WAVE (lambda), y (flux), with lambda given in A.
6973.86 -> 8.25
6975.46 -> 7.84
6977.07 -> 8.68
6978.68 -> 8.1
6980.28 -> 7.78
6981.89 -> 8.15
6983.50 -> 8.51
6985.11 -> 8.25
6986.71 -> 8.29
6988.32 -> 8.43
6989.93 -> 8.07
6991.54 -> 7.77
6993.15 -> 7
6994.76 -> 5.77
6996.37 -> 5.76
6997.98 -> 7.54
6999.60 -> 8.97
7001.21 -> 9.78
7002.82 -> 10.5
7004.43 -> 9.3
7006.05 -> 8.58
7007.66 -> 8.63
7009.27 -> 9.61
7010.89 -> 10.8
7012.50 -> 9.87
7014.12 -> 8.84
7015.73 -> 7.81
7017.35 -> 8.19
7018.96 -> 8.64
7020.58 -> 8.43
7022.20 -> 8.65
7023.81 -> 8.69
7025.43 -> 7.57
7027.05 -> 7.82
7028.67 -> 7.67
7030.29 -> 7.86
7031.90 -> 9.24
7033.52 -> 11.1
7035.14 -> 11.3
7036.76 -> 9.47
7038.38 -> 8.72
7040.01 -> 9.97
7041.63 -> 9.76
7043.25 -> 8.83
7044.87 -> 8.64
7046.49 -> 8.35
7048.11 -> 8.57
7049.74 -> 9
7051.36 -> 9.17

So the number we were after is 182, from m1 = 110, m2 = 73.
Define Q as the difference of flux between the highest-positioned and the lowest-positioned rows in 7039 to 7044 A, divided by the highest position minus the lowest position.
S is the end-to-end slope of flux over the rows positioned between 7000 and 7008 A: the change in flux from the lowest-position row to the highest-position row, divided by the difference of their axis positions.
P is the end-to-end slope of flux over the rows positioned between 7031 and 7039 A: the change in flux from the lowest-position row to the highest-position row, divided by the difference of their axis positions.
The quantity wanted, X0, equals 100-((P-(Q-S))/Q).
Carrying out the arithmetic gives 100.3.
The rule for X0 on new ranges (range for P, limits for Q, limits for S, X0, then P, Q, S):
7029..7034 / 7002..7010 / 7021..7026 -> 105.8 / 1.00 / -0.14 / -0.33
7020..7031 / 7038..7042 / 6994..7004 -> 99.3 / -0.06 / 0.32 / 0.59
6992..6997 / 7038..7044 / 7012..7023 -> 123.6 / -0.39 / 0.02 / -0.13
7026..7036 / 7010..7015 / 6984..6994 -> 101.5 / 0.43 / -0.61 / -0.16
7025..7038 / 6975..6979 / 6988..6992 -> 101.5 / 0.17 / 0.08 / -0.20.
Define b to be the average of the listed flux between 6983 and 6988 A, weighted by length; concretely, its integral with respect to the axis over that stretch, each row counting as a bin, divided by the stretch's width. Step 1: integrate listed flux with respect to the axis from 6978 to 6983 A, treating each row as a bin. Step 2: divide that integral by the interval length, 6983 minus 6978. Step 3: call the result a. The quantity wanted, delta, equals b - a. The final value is 0.32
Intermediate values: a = 8.0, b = 8.36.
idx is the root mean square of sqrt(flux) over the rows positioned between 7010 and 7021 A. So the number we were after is 2.99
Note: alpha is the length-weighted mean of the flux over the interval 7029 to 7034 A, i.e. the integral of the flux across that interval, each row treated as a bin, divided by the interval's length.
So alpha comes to 9.1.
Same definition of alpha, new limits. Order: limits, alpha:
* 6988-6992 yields 8.1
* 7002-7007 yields 9.4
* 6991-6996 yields 6.7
